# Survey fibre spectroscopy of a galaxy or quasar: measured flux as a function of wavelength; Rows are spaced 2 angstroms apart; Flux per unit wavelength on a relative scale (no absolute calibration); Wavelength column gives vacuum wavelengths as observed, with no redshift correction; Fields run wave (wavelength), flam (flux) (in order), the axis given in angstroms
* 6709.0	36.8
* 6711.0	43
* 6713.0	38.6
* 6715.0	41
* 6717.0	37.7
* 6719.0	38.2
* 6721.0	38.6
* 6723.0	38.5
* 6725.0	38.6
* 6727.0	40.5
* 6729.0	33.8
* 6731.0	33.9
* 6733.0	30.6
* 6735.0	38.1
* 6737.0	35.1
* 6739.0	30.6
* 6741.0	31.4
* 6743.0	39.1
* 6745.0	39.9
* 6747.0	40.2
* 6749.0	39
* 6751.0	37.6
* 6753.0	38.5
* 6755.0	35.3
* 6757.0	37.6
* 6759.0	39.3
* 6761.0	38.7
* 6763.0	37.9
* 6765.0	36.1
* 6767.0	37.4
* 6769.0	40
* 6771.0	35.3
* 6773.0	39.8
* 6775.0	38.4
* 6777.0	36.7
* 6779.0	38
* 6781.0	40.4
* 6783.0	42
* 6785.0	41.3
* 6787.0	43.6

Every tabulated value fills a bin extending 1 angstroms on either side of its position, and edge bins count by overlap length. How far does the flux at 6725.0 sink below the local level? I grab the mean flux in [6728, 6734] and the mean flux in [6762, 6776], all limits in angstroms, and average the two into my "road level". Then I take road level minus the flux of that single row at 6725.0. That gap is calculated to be -3.3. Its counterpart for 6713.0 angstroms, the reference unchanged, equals -3.3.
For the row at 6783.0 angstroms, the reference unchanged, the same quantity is -6.7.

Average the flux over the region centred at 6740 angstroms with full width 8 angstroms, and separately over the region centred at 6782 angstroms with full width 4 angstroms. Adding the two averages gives 75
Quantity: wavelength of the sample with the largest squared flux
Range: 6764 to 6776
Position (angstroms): 6769.0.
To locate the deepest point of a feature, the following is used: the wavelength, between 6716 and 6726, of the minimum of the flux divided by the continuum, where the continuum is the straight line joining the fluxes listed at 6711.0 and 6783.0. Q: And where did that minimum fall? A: 6717.0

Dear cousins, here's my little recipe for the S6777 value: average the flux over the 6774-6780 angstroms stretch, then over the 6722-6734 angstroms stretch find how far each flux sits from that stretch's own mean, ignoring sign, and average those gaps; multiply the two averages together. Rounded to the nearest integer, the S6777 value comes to 121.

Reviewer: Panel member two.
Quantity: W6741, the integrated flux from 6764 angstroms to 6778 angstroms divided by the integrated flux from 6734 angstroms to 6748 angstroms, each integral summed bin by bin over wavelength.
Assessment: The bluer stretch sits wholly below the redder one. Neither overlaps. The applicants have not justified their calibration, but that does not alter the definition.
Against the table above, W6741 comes 1.04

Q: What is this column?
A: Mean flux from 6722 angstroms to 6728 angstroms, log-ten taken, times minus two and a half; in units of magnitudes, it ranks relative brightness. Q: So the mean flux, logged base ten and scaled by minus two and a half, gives -3.98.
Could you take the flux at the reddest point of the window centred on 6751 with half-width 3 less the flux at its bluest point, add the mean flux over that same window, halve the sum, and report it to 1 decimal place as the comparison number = 18.9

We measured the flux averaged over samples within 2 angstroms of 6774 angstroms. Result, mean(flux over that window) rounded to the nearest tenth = 39.1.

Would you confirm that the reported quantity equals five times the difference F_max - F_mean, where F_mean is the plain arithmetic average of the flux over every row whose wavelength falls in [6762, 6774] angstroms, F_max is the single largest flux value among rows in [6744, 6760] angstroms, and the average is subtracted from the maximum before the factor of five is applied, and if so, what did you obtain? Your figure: 12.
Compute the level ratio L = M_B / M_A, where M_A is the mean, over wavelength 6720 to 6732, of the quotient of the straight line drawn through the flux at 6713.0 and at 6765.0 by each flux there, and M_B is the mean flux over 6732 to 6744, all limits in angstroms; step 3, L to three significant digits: 33.4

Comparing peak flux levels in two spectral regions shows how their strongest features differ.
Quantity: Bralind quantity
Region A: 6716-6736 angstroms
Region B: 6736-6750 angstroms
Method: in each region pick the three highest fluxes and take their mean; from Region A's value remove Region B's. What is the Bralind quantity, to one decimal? -0.5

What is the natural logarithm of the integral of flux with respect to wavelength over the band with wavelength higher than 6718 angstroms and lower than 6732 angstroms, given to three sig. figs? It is 6.26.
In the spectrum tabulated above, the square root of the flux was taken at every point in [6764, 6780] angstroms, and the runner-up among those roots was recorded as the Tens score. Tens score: 6.31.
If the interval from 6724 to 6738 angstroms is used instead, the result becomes 6.21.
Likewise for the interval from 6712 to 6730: 6.36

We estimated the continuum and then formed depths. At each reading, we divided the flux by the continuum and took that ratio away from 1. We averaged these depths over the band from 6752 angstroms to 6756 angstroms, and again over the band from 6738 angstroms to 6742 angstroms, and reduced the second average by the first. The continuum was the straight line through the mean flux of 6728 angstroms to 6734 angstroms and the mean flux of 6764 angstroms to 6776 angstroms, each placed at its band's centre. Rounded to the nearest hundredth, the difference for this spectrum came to 0.12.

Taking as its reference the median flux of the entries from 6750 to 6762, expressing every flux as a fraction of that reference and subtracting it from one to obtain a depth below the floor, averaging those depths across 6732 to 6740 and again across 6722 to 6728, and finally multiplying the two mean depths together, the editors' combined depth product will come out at -0.0035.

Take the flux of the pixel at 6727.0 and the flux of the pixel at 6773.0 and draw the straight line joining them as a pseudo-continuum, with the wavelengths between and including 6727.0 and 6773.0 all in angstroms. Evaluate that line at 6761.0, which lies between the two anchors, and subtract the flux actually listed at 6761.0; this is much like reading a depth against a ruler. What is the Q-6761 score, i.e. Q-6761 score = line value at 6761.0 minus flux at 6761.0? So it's 1.3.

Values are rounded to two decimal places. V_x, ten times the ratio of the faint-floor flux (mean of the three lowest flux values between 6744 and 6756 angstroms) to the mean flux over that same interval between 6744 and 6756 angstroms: 9.67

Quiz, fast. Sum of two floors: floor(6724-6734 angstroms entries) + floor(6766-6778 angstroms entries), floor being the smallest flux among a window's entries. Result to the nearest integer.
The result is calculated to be 66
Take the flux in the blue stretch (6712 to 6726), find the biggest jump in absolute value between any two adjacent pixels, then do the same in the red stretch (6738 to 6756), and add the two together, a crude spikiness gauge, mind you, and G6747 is 11.0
